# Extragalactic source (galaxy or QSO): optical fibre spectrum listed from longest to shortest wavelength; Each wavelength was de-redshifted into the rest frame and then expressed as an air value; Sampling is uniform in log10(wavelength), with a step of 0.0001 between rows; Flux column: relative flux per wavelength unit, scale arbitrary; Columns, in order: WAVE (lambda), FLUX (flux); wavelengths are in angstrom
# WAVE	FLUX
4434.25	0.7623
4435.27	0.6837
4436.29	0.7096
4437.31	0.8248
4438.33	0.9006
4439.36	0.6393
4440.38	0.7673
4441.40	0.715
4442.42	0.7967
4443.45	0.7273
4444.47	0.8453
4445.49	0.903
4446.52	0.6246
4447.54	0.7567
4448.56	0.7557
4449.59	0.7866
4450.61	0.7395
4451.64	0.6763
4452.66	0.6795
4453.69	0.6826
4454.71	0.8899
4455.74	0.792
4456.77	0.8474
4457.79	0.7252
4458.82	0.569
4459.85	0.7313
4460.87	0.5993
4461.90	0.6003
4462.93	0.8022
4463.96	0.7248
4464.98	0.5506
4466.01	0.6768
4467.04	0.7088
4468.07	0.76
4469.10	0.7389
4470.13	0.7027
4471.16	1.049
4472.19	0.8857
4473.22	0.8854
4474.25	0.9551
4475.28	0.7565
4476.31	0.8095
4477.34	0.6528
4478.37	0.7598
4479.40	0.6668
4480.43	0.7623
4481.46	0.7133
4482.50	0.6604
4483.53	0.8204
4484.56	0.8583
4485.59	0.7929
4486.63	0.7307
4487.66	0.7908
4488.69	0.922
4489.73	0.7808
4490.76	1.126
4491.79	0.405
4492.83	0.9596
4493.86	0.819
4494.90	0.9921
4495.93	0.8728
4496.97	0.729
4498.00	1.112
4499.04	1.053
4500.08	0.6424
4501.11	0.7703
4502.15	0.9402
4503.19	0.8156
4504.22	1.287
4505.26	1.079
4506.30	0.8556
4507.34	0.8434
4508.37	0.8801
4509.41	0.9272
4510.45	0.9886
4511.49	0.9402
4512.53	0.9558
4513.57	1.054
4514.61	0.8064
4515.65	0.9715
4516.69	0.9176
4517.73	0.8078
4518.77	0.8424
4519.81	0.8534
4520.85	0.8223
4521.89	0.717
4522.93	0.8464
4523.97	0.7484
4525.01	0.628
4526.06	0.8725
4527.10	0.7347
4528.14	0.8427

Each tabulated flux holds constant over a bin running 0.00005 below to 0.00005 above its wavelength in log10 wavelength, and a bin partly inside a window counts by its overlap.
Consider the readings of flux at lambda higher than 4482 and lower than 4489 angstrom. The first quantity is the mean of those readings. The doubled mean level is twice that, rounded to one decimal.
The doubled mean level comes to 1.6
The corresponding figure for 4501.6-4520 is 1.9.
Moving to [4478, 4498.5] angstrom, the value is 1.6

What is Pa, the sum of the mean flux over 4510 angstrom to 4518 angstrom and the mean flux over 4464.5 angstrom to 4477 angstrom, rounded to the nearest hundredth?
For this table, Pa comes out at 1.72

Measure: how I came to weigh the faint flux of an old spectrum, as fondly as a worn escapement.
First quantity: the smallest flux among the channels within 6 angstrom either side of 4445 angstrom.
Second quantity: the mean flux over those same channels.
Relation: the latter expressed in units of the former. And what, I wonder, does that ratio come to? 1.21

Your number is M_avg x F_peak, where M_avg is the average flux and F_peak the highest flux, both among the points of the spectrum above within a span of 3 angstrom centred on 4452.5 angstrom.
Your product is 0.46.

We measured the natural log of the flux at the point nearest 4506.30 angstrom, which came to -0.16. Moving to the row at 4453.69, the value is -0.38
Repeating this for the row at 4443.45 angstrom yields -0.32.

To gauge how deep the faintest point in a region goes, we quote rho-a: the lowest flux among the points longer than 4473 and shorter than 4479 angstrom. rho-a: 0.6528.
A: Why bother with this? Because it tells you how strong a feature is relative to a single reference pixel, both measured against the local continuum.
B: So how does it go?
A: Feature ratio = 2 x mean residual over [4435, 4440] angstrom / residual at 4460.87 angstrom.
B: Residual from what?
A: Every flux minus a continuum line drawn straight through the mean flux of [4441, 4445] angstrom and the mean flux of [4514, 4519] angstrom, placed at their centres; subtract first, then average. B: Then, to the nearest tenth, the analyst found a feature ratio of 0.1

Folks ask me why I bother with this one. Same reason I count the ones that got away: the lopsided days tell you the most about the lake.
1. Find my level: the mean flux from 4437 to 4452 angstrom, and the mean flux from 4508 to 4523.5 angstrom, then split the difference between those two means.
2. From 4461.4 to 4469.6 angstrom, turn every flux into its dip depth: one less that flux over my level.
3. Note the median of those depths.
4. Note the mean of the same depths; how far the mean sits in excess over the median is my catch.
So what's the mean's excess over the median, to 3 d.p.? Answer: 0.026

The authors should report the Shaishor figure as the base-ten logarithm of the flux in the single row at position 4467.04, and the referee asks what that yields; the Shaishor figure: -0.15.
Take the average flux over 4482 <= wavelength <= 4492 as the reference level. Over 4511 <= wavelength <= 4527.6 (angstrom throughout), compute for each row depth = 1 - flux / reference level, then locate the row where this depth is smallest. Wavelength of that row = 4513.57 angstrom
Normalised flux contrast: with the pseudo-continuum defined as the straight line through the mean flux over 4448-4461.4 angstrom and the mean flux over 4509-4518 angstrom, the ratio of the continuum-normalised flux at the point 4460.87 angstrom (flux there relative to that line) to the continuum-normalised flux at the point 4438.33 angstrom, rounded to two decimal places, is 0.60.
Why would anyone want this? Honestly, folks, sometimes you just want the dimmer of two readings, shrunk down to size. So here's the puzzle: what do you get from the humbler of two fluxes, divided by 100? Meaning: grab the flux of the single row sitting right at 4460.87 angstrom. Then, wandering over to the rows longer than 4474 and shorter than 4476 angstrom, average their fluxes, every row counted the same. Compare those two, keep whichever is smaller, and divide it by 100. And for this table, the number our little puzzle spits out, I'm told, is 0.0060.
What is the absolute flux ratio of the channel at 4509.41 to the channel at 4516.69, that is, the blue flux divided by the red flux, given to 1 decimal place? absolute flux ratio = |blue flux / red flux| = 1.0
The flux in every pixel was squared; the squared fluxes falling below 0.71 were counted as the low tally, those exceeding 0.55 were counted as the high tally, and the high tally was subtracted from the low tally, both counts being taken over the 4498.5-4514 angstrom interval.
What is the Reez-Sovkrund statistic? -11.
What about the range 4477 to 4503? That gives -1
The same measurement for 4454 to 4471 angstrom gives 9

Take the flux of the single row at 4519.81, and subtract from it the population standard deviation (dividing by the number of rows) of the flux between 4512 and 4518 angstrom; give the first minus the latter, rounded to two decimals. 0.76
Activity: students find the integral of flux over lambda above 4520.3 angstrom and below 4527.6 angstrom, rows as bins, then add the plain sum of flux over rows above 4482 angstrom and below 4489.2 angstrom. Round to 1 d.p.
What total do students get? 11.2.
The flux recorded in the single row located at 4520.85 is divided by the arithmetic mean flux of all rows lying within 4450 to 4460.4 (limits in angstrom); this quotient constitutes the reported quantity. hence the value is 1.12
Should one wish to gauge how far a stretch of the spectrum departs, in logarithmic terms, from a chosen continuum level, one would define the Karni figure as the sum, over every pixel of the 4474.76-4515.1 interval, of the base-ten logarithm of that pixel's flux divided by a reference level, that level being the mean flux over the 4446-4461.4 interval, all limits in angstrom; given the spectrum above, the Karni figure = 2.5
